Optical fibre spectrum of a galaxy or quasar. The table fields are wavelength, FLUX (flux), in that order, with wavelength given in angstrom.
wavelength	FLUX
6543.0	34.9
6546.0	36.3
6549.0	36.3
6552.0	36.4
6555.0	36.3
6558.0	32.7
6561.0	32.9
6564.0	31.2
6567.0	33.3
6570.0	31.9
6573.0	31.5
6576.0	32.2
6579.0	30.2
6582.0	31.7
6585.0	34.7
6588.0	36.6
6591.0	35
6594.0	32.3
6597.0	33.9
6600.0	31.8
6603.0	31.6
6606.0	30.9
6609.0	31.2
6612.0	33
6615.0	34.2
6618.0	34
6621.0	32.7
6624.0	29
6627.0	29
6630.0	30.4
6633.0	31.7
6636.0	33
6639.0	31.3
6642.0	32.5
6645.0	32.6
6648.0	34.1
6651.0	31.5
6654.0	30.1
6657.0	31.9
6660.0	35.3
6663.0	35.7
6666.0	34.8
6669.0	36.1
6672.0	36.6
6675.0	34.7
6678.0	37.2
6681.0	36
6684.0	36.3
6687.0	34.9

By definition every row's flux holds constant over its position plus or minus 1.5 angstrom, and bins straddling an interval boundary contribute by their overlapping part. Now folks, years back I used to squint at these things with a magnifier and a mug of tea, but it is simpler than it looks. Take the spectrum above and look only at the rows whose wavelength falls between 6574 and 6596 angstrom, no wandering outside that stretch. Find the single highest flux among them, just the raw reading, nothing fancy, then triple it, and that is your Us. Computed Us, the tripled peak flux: 110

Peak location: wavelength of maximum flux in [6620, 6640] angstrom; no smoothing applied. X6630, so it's 6636.0 angstrom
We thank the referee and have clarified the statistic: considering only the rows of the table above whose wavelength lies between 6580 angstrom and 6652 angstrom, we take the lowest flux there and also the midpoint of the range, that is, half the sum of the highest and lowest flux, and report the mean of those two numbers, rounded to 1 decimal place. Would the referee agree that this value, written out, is 30.9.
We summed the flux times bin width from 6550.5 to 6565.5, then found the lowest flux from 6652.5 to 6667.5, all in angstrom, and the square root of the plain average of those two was 16.4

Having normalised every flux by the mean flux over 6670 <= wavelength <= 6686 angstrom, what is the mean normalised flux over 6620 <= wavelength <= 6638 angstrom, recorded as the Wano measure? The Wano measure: 0.856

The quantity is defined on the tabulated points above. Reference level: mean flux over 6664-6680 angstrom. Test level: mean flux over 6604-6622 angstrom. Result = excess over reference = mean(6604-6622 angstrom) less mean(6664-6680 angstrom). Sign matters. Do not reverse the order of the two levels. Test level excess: -3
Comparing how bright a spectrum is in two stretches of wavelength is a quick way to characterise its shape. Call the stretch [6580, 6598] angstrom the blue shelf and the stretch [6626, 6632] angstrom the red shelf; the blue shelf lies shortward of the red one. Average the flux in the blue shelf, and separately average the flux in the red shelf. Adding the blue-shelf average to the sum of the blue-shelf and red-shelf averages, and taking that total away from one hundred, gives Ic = 2.2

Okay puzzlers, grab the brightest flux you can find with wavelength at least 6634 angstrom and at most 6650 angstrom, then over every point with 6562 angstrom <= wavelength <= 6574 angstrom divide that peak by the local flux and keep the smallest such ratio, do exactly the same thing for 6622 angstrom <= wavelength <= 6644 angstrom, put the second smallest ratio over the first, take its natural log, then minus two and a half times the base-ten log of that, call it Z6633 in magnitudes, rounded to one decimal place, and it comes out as 5.1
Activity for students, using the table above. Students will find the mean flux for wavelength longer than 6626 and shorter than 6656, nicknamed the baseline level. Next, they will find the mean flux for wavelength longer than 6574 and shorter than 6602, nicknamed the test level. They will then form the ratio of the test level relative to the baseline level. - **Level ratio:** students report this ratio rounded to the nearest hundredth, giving 1.05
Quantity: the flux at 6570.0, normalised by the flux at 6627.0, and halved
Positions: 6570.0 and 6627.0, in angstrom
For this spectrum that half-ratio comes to 0.550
